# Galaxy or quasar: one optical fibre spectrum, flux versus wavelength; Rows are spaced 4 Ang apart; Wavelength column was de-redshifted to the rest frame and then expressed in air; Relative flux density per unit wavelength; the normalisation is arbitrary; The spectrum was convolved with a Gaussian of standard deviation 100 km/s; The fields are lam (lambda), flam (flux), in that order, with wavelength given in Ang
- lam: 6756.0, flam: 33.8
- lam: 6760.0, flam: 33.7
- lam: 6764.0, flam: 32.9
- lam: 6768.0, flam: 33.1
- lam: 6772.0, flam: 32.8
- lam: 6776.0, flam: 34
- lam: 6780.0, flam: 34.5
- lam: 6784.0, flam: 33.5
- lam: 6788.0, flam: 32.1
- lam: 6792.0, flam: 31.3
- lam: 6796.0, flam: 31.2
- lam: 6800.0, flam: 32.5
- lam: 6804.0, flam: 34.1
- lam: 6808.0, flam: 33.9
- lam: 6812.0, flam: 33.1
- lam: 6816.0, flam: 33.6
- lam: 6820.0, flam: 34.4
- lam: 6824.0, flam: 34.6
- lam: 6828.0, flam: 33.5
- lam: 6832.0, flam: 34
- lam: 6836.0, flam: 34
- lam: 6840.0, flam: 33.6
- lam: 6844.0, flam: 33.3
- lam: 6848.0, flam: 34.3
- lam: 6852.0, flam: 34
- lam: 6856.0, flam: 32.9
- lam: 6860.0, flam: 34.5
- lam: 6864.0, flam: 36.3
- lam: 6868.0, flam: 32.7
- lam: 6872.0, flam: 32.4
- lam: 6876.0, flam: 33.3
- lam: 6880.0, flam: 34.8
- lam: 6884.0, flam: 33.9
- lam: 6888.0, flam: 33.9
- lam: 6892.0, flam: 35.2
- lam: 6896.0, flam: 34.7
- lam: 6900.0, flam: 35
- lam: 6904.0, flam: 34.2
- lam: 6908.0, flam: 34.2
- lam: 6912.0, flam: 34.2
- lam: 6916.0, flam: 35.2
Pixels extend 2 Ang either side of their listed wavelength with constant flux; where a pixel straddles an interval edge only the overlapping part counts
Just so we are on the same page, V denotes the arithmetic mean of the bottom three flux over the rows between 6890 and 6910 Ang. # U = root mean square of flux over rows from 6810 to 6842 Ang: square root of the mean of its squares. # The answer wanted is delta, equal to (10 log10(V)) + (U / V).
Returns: 16.3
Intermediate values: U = 33.9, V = 34.4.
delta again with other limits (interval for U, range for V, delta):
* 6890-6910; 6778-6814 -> 16.1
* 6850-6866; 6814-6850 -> 16.3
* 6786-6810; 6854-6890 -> 16.1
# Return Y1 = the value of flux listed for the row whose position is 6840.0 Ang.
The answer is 33.6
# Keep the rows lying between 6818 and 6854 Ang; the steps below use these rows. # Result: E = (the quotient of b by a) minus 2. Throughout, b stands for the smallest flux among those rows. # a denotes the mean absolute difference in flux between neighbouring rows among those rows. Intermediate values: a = 0.5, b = 33.3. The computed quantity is 68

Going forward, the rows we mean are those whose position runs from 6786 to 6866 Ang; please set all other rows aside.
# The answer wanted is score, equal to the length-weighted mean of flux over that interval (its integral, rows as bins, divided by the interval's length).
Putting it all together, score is 33.6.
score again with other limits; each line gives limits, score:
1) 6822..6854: 33.9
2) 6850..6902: 34.1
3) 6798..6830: 33.7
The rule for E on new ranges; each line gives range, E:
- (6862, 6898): 27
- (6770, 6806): 30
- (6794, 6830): 36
